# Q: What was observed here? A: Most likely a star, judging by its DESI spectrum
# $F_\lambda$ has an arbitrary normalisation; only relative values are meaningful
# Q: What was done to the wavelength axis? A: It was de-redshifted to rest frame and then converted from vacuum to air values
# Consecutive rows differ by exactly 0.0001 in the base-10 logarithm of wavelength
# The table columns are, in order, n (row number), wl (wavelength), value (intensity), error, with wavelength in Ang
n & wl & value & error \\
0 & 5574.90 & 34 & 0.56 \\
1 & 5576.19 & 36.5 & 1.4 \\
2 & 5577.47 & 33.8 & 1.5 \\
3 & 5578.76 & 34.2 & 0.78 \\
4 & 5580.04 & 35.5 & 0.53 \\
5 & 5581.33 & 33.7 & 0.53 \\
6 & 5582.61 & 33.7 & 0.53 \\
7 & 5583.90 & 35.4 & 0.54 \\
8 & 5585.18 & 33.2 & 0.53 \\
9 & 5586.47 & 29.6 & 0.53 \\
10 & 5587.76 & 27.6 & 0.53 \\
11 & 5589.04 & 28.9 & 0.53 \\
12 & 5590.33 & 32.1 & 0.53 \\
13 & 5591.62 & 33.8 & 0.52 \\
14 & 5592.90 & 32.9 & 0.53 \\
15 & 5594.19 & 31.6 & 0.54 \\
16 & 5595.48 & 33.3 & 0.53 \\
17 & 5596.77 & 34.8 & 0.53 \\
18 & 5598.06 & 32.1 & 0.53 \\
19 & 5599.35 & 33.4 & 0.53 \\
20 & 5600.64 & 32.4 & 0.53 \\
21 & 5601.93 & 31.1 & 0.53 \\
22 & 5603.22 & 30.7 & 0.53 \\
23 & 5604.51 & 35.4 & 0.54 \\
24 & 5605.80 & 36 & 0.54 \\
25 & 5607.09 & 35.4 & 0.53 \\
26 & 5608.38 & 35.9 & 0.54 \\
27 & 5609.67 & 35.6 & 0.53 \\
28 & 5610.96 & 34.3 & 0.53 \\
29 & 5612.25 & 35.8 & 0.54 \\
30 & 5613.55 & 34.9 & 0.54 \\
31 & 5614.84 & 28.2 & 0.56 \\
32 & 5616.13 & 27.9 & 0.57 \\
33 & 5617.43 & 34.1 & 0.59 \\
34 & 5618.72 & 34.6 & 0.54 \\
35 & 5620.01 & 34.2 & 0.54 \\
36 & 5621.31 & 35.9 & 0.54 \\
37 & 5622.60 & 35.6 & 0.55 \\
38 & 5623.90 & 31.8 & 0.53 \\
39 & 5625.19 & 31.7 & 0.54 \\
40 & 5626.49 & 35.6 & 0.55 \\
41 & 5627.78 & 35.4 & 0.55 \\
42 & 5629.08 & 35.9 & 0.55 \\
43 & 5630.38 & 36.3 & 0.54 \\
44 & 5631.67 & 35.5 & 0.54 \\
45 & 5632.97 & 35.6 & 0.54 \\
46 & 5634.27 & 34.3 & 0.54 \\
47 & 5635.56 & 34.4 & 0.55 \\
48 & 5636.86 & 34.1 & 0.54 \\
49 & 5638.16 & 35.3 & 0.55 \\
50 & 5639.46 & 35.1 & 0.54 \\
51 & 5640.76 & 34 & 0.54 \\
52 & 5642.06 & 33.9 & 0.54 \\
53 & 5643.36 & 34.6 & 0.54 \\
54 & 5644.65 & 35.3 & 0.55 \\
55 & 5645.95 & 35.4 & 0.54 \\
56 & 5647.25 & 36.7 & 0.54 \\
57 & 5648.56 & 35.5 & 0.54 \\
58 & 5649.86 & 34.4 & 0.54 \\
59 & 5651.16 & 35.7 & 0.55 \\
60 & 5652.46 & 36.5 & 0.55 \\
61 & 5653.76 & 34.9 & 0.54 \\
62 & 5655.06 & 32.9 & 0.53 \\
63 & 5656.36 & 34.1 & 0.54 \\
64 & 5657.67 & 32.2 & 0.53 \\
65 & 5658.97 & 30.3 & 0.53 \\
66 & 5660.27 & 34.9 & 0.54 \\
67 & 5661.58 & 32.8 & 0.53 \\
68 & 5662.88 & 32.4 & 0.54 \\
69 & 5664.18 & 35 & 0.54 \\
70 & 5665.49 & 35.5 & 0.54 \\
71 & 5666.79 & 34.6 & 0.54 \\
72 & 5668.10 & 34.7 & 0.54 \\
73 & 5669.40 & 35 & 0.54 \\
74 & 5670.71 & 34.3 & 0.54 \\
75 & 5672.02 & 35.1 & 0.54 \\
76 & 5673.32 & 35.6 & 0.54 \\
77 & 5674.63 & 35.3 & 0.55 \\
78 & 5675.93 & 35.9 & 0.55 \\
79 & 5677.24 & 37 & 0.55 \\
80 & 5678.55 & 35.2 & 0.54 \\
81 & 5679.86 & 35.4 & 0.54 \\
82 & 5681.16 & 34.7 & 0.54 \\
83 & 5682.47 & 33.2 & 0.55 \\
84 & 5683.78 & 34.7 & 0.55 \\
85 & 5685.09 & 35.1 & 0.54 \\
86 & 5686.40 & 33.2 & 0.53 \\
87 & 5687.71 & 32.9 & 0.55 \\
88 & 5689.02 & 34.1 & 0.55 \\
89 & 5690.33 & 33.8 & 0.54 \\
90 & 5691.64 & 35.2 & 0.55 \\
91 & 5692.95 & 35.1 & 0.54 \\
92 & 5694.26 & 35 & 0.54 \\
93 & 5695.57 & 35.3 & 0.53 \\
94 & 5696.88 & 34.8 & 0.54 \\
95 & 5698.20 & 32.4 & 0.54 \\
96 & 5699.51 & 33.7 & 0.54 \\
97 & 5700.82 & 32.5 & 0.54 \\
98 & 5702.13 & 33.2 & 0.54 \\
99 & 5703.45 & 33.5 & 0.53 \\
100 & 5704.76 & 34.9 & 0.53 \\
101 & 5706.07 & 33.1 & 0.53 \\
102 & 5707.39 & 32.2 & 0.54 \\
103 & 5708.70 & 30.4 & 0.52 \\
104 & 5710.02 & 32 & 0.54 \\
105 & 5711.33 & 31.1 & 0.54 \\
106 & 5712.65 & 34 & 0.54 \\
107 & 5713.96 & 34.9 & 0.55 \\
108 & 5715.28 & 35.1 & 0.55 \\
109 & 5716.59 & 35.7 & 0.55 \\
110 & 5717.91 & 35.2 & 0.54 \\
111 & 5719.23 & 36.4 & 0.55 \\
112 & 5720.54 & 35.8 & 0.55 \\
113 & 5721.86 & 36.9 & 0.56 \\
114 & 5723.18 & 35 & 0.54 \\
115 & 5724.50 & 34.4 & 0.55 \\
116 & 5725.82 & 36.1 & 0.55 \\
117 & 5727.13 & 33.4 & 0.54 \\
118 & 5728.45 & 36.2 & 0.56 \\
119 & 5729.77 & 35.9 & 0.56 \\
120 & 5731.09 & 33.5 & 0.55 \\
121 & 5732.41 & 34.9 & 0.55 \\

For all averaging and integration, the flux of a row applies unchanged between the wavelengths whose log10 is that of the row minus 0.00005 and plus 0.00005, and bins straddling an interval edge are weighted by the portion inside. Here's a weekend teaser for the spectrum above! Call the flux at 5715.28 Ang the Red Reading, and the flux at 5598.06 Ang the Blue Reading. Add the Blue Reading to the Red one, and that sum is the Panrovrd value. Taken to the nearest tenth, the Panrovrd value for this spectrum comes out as 67.2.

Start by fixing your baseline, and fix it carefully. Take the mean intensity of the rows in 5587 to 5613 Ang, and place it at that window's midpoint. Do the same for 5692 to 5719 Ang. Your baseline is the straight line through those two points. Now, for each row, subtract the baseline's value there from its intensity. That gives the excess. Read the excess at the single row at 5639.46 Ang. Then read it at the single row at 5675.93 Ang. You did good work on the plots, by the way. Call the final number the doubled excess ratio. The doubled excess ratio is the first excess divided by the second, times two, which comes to 1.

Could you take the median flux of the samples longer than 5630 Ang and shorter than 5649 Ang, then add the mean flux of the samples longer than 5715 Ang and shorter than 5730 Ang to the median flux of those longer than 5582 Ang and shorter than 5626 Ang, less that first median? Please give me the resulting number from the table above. 33.8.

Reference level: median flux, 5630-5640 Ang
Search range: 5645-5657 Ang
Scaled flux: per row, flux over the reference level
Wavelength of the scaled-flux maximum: 5647.25 Ang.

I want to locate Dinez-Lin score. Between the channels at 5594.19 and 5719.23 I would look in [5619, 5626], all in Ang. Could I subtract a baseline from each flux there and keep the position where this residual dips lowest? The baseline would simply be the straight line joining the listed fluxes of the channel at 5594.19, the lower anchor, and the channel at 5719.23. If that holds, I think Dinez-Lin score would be 5625.19 Ang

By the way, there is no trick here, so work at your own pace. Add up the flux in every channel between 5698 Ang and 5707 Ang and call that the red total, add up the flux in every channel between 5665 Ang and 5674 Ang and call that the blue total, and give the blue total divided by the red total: 1.05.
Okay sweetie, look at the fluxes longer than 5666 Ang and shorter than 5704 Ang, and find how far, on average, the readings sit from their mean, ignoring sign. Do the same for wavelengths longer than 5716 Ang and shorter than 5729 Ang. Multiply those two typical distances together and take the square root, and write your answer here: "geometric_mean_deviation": 0.84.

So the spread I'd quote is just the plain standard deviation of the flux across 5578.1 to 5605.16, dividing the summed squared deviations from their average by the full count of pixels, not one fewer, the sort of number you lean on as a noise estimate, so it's 2.1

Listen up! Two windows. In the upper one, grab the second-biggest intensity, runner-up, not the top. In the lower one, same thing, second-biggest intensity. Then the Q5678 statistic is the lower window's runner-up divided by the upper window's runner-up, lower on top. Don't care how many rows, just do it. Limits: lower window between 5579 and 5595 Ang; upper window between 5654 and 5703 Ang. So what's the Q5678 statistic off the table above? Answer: 0.99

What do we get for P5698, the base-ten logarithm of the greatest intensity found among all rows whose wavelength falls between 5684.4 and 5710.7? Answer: 1.55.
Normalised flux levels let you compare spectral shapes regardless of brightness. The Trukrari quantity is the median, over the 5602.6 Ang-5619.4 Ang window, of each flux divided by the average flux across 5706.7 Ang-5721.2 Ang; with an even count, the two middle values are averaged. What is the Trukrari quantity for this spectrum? 1.03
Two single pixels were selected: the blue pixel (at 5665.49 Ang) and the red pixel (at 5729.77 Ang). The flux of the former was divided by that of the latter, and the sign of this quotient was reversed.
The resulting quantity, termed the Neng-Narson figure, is -0.99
